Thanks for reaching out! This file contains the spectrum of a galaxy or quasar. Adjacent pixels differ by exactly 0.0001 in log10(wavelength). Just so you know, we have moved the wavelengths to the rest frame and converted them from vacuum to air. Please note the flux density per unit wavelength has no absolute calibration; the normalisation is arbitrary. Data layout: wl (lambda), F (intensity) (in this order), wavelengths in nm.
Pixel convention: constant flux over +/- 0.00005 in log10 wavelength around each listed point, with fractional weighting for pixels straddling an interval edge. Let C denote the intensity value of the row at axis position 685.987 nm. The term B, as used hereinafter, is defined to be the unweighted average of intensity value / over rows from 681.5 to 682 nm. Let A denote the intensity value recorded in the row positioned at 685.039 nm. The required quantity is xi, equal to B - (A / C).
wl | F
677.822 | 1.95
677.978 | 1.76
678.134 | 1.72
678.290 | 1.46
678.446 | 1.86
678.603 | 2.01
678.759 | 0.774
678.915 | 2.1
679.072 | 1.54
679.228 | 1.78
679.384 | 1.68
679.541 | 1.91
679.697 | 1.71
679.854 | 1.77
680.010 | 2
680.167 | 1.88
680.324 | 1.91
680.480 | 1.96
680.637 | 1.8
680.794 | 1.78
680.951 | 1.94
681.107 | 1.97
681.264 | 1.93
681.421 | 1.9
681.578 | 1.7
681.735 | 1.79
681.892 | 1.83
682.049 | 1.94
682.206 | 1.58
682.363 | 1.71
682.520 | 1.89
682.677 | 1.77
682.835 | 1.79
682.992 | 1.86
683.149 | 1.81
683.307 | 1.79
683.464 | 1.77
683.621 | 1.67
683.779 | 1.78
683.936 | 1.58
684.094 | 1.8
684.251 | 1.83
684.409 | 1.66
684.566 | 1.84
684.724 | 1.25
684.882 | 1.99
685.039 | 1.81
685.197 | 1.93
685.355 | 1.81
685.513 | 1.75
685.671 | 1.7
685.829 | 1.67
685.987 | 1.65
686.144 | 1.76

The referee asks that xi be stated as 0.68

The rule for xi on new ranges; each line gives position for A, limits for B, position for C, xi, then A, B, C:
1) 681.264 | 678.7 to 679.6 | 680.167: 0.60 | 1.93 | 1.63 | 1.88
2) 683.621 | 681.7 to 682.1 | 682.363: 0.88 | 1.67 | 1.85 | 1.71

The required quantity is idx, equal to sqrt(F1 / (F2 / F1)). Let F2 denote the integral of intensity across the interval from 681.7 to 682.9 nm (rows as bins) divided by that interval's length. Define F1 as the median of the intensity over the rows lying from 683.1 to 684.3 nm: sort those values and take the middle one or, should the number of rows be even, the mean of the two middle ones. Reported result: 1.34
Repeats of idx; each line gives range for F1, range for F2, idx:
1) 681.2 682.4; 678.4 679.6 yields 1.39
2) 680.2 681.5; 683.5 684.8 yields 1.48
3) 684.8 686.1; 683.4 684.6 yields 1.35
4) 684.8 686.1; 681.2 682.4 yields 1.33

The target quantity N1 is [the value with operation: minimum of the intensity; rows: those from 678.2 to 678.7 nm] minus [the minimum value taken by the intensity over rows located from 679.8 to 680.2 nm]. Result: -0.3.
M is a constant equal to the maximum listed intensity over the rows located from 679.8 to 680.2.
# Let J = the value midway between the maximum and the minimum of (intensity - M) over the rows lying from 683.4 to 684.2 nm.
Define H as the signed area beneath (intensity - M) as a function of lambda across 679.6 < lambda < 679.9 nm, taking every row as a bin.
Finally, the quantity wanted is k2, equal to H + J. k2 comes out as -0.39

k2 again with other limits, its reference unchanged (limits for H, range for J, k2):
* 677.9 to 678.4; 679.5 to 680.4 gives -0.32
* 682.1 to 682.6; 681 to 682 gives -0.30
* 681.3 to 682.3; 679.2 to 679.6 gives -0.41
